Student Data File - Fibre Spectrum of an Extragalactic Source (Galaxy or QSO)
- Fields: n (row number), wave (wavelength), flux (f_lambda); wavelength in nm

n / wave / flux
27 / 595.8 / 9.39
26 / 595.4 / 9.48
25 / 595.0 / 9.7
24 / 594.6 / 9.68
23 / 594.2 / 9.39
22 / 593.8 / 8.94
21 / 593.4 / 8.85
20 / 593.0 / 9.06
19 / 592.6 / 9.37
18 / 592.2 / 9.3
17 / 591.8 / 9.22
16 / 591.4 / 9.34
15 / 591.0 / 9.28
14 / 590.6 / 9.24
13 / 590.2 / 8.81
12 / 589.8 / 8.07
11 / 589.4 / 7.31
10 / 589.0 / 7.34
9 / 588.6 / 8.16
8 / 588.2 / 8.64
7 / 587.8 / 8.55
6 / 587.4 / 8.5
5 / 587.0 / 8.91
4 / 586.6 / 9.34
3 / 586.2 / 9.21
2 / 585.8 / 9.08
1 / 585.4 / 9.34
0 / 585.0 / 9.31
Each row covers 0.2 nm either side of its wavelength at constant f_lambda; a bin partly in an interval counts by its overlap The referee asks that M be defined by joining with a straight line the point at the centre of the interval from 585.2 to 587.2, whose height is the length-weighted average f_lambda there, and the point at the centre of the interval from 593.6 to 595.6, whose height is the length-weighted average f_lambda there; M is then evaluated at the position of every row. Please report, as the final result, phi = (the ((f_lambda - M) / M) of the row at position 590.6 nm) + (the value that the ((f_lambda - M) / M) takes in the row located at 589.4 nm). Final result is -0.22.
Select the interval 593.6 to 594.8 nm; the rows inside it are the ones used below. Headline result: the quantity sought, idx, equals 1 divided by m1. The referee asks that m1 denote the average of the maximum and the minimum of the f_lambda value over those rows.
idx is 0.107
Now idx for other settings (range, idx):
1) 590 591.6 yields 0.110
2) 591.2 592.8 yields 0.108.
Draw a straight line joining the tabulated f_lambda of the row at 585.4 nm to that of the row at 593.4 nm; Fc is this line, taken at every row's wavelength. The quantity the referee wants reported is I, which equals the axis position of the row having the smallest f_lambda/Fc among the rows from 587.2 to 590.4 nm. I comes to 589.4 nm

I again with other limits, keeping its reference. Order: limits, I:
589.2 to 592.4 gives 589.4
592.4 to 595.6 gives 593.4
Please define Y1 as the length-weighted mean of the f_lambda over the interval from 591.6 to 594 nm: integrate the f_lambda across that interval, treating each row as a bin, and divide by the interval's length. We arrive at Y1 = 9.12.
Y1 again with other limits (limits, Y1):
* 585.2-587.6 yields 9.06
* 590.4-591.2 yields 9.26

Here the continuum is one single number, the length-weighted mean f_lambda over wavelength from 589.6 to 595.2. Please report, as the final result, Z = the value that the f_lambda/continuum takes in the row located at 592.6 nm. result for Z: 1.023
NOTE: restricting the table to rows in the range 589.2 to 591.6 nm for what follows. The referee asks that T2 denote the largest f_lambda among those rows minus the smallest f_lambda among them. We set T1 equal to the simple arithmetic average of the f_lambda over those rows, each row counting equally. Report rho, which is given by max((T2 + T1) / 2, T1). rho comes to 8.7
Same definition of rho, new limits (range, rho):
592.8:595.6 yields 9.3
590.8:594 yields 9.2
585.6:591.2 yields 8.6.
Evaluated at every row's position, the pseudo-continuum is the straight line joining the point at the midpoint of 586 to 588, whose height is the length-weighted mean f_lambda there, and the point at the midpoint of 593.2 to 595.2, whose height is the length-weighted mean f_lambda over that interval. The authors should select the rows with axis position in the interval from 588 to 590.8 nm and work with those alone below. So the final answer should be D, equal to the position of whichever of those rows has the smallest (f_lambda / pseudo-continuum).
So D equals 589.4 nm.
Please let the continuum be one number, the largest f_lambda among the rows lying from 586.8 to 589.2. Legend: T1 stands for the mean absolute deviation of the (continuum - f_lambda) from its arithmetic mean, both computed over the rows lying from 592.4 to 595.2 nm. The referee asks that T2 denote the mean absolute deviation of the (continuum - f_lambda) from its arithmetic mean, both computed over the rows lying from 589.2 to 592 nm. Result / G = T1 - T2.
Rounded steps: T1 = 0.29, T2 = 0.61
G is -0.3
